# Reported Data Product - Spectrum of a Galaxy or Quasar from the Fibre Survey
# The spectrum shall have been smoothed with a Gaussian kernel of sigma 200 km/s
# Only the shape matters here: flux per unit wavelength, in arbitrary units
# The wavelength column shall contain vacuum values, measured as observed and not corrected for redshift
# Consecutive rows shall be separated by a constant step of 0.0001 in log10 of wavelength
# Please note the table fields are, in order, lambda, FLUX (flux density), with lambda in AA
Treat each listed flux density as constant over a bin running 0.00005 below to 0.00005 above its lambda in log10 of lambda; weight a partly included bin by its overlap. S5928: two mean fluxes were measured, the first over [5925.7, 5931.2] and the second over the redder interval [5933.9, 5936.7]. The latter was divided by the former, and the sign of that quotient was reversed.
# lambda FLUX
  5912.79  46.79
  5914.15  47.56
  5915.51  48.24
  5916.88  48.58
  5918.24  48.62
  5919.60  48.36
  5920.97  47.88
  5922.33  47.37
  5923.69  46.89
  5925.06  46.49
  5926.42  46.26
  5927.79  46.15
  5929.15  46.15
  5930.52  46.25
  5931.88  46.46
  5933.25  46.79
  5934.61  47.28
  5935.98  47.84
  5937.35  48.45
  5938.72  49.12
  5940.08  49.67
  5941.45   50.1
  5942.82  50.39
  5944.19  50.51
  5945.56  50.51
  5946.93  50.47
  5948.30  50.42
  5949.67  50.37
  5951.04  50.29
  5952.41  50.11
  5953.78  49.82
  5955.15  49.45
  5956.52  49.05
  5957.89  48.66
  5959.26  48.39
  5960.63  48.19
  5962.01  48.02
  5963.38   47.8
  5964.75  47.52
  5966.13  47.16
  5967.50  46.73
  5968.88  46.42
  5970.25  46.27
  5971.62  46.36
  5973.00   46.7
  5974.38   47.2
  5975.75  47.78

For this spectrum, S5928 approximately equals -1.03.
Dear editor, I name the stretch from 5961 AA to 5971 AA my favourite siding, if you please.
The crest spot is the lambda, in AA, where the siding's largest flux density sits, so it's 5962.01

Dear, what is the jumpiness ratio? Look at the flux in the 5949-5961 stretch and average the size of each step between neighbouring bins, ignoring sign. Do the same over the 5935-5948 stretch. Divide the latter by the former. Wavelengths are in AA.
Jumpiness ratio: 1.2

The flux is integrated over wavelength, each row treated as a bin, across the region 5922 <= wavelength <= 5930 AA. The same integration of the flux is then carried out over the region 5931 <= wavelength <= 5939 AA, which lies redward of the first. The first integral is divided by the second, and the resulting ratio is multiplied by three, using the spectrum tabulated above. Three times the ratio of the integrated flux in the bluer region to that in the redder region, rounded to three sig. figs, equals 2.93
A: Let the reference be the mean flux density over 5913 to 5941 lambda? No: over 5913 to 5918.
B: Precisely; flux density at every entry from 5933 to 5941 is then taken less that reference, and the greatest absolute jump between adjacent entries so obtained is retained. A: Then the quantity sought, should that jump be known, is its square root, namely 0.82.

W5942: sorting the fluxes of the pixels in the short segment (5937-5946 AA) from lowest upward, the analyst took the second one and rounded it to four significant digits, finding 49.12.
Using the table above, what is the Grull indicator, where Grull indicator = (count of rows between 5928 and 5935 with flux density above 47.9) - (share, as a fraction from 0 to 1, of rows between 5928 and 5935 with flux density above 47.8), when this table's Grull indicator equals 0.0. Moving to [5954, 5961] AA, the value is 4.0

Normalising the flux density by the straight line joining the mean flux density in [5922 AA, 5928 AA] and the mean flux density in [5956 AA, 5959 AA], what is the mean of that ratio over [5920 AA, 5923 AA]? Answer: 1.03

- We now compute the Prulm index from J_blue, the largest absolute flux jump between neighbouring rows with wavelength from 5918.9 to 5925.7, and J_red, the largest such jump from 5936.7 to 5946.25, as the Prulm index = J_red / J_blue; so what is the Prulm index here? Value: 1.3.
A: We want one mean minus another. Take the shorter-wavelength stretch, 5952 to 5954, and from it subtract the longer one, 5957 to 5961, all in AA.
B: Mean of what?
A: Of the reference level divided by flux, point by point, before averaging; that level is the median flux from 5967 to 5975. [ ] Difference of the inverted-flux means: -0.030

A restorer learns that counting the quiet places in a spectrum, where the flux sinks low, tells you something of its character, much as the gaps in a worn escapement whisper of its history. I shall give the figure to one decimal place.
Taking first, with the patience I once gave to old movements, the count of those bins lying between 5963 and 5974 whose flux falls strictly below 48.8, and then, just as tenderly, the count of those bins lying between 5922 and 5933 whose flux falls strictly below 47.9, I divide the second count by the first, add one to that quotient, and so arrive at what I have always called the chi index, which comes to 2.0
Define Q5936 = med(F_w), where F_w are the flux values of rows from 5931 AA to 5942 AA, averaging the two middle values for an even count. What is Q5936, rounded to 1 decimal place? 48.1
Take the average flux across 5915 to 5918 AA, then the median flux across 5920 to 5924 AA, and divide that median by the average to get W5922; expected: 0.979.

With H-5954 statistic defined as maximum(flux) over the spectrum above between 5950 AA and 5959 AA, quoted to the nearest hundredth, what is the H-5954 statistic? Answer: 50.29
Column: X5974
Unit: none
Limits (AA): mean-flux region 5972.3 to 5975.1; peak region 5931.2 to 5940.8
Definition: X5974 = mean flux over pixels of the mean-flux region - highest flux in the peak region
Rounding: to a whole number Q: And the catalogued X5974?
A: -3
